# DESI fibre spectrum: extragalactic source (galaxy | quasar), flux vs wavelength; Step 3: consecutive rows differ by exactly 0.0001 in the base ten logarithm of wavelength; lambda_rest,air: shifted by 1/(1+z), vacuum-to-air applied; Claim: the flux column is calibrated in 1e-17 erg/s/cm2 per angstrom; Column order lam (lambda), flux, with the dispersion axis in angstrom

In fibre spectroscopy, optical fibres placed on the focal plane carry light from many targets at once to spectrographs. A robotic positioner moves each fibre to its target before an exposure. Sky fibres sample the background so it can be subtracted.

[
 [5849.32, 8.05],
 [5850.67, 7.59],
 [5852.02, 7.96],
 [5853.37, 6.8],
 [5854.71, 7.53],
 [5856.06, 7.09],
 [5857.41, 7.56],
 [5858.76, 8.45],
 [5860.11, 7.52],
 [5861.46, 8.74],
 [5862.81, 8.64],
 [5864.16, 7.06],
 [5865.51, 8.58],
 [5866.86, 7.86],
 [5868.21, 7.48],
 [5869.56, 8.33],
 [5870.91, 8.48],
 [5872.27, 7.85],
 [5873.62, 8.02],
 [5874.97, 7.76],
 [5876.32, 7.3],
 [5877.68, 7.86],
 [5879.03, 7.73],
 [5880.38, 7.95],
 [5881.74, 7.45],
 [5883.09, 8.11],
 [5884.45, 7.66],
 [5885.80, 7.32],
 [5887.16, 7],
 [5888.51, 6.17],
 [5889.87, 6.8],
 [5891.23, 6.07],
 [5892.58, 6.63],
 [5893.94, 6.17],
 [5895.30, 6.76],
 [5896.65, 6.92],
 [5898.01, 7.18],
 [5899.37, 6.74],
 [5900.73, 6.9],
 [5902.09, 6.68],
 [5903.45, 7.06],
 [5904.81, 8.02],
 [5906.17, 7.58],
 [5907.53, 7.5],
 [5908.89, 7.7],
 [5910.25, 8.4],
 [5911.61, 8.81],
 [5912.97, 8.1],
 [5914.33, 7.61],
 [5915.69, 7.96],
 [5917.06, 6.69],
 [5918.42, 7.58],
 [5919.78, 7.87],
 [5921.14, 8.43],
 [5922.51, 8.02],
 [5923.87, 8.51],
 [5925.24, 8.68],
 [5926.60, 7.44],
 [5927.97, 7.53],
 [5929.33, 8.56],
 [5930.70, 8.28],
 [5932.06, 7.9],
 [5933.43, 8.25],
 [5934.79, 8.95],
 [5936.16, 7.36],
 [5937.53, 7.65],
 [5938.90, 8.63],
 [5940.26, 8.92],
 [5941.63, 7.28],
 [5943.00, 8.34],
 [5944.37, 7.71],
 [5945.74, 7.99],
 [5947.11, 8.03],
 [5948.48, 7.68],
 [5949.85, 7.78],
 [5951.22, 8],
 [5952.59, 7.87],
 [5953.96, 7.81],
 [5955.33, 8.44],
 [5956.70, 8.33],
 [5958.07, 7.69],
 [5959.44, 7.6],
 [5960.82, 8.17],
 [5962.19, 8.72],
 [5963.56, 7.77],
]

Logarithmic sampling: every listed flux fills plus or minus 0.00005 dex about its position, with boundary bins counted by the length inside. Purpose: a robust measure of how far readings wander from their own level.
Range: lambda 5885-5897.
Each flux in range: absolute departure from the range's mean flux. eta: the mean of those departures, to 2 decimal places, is 0.35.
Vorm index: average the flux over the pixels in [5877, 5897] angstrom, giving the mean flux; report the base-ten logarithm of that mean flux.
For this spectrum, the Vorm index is 0.852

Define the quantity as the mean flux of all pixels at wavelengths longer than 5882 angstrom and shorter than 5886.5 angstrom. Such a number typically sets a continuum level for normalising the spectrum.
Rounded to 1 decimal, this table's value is 7.7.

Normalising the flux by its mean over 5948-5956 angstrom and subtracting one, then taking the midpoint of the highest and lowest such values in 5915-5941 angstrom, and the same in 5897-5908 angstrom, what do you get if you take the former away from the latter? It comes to -0.059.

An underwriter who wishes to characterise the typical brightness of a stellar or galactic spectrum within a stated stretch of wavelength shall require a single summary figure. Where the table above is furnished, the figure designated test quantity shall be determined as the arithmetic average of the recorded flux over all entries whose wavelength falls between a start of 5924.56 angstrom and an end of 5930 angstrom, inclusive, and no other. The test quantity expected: 8.1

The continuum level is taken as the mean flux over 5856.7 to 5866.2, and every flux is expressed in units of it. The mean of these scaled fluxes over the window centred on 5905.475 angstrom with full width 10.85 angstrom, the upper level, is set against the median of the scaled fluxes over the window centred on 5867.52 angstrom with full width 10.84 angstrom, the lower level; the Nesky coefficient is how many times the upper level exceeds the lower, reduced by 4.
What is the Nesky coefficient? -3.08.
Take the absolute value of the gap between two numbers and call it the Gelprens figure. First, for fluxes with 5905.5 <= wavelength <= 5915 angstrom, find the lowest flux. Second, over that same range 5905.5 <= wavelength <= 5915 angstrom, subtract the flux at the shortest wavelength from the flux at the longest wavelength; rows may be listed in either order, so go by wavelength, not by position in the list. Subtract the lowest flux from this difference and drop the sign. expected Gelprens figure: 7.5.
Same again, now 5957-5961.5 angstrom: 7.1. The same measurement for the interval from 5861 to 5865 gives 8.7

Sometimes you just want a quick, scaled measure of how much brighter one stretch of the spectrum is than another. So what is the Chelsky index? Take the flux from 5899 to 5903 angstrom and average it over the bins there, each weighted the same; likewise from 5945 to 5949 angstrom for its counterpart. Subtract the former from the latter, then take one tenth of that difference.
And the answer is 0.11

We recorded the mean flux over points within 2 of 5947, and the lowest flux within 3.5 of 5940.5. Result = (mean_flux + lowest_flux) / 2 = 7.6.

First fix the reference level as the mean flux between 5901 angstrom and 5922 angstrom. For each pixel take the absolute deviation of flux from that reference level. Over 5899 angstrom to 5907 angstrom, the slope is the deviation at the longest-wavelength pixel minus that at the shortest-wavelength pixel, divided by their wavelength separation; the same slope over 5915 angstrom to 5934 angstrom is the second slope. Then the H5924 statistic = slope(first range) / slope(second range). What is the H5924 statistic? -7.6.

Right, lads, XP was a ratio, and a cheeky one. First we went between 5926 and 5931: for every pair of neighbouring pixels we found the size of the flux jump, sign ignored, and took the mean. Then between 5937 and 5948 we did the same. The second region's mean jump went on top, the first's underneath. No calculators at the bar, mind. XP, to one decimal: 1.5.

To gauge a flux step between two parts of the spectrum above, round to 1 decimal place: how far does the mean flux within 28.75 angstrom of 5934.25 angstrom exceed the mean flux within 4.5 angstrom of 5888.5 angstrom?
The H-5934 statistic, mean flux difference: 1.2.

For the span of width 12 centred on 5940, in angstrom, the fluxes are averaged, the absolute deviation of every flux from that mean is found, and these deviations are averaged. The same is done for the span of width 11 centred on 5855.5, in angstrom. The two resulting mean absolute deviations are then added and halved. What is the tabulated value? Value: 0.44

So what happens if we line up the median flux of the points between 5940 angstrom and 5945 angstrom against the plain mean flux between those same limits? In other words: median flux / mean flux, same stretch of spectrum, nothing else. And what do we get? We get 1.00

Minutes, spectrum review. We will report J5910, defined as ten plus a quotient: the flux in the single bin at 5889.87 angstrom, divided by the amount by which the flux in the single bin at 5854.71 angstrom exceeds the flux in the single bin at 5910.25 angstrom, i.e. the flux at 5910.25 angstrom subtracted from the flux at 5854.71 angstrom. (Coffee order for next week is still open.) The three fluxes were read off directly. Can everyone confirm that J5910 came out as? 2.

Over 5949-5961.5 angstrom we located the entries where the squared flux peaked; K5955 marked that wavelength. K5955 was 5955.33 angstrom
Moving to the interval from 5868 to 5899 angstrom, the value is 5870.91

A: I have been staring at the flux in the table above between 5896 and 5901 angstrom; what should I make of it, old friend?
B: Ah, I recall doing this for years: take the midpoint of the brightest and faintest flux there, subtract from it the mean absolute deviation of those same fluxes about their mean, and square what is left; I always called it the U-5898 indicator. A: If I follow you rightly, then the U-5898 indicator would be 47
